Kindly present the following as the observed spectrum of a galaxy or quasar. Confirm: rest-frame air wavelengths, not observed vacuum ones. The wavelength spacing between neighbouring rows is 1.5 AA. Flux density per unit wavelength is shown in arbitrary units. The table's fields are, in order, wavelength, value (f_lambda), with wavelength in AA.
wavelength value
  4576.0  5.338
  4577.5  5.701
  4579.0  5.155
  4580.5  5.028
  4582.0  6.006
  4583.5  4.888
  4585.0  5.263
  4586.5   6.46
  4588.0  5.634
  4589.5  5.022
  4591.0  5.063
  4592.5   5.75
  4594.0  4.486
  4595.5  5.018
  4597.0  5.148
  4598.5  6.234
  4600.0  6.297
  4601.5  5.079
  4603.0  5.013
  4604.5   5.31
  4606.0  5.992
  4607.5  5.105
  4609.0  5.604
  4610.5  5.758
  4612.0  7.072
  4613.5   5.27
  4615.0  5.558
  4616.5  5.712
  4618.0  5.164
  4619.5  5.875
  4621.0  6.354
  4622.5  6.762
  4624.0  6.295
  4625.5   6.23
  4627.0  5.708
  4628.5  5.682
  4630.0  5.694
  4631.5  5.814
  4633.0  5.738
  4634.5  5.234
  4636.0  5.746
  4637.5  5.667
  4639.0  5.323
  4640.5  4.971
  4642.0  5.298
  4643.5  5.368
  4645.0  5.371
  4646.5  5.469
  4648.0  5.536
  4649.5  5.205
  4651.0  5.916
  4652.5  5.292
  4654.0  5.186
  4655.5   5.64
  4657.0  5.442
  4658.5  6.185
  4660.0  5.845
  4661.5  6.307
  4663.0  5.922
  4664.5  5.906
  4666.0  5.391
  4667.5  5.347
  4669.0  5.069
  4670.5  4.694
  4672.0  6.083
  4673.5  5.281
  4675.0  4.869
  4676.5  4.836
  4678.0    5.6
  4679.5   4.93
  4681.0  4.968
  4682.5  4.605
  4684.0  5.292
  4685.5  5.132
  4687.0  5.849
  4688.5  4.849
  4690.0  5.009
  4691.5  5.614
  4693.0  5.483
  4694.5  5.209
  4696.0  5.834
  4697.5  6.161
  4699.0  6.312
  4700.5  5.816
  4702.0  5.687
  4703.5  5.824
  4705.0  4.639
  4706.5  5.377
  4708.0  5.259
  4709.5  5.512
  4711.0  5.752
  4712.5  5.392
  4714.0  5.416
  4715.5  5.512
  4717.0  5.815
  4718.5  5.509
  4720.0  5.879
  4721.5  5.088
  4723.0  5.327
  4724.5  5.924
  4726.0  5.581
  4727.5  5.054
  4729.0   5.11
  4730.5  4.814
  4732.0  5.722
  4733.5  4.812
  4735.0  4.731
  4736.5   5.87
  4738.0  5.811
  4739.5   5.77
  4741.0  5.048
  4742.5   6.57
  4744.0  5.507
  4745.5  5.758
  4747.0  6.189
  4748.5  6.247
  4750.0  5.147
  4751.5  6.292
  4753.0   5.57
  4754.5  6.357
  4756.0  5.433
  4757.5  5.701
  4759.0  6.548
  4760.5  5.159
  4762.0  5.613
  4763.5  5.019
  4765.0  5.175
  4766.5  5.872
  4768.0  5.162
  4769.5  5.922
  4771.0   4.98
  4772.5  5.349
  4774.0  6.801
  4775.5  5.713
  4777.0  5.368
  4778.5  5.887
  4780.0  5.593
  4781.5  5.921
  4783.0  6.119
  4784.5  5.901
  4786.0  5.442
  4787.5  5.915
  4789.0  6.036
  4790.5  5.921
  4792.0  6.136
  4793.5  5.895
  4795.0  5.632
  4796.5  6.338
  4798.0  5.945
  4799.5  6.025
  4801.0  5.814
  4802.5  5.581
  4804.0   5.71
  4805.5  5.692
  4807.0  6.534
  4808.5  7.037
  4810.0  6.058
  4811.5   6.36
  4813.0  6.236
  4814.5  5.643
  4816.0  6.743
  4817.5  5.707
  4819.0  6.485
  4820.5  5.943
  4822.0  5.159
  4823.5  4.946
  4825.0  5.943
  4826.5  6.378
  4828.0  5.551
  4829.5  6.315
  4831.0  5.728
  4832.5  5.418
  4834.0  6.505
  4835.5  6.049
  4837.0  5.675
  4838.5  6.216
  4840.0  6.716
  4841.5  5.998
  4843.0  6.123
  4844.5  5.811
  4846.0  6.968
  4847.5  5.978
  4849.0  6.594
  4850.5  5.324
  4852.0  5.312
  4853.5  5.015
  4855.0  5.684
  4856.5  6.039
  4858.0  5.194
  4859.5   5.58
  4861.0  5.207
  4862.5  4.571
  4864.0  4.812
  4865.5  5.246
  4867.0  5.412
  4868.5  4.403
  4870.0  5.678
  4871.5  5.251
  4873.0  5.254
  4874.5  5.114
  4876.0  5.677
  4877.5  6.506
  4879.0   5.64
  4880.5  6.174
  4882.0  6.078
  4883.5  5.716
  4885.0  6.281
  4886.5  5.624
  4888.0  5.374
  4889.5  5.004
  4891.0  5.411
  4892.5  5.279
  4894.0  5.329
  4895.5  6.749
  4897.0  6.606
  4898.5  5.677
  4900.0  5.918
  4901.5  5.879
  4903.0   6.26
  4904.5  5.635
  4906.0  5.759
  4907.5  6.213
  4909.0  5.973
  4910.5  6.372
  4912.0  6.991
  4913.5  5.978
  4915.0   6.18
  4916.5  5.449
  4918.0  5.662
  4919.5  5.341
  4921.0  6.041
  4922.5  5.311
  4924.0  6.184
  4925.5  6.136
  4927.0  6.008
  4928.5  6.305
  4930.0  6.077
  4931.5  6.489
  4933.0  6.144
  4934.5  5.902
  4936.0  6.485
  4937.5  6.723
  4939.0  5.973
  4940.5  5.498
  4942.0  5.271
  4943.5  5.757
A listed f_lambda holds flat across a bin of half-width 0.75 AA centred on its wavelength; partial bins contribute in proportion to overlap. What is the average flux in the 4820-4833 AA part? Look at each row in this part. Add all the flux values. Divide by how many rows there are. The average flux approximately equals 5.71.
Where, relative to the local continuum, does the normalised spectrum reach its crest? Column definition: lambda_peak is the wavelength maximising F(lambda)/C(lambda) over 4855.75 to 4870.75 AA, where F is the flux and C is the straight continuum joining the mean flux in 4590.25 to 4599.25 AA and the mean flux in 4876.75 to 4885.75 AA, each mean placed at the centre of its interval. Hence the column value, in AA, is 4856.5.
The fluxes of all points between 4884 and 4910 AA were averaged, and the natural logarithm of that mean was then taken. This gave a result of 1.76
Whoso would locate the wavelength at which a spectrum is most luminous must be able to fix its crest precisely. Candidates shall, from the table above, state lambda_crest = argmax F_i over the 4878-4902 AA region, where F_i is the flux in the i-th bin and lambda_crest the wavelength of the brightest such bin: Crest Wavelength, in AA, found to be 4895.5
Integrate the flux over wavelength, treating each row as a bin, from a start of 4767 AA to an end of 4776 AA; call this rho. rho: 50.9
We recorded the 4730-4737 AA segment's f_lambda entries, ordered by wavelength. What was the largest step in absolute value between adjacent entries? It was 1.14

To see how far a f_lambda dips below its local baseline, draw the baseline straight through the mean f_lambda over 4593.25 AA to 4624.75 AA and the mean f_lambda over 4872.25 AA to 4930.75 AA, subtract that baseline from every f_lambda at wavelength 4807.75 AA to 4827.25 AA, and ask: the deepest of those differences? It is -0.88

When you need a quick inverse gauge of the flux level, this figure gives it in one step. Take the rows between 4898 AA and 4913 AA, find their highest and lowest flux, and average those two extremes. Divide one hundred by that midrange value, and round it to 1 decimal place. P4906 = 15.8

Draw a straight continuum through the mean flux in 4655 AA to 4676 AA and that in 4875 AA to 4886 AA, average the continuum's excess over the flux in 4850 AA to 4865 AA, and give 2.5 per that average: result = 4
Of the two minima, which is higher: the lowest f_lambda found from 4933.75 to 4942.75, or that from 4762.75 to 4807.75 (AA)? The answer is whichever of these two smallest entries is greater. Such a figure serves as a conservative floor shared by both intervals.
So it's 5.27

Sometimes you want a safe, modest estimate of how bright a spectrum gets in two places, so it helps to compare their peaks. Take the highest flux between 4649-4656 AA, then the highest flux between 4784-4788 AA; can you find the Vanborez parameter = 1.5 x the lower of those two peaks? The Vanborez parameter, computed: 8.9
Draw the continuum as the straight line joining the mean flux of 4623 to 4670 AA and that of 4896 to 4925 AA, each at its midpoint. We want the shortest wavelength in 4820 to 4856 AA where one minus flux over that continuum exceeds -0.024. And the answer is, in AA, 4820.5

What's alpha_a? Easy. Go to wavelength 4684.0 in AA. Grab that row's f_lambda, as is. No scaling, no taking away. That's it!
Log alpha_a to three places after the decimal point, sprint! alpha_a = 5.292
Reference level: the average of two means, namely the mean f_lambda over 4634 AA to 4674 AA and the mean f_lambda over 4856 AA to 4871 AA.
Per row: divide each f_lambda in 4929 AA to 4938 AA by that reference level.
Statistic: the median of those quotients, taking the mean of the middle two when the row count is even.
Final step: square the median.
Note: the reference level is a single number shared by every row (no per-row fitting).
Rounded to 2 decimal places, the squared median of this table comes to 1.39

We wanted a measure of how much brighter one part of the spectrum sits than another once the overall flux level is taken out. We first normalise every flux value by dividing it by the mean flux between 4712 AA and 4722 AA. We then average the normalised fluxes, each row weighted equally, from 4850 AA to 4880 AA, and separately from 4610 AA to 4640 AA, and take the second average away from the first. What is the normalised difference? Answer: -0.09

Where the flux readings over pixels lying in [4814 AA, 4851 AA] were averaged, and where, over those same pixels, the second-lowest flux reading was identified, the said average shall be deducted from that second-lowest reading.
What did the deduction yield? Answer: -0.84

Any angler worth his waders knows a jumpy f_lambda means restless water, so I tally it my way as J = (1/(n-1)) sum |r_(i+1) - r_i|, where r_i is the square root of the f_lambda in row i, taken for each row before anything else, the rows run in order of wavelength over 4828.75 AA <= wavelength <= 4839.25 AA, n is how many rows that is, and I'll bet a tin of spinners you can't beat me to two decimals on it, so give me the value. 0.11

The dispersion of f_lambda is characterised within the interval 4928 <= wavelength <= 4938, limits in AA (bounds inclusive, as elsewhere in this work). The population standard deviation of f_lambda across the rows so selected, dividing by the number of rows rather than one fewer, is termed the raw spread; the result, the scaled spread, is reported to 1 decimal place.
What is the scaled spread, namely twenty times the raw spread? 5.2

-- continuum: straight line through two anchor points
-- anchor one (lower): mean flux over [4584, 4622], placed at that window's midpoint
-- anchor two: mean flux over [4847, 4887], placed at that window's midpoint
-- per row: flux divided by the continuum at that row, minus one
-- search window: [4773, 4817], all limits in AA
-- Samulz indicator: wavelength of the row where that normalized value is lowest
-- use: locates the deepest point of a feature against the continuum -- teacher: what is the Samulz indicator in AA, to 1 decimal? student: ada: 4777.0 AA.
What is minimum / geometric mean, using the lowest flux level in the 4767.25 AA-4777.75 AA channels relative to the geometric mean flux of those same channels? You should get 0.89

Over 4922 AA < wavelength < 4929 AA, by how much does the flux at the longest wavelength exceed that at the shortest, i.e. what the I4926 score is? 1.0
